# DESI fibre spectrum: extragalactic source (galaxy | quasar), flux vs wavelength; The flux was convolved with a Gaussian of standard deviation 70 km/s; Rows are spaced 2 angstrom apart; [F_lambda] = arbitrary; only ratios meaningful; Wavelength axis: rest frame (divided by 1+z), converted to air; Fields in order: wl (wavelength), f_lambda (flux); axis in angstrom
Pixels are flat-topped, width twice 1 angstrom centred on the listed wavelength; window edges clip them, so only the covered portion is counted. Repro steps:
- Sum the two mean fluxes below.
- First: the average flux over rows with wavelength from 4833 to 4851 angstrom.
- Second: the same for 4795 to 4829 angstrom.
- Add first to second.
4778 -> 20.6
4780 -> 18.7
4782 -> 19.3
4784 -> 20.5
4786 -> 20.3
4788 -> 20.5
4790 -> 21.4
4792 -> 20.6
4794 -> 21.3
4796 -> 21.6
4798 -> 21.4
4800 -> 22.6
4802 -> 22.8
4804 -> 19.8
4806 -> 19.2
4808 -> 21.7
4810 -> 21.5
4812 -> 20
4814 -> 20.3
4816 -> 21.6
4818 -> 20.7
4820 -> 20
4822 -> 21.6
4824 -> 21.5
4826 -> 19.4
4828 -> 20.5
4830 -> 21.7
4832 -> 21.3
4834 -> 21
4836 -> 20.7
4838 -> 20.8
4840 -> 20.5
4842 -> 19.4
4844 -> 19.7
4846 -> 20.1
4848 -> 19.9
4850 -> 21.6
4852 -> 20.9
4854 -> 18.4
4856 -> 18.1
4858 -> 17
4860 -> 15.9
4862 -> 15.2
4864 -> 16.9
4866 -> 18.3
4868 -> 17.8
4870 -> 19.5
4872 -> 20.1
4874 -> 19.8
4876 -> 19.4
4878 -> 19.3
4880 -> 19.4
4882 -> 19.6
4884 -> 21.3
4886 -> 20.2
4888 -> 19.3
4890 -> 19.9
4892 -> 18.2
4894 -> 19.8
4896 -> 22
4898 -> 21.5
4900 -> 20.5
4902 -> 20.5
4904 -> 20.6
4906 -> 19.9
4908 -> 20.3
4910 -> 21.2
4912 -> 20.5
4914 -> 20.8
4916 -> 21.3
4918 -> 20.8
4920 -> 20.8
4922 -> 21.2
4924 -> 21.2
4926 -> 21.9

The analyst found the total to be 41.4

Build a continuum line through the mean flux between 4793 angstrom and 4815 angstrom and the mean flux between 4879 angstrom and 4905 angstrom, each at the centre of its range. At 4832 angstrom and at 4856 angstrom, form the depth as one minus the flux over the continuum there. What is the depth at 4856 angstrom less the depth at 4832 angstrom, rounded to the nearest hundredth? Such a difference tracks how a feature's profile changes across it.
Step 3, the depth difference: 0.14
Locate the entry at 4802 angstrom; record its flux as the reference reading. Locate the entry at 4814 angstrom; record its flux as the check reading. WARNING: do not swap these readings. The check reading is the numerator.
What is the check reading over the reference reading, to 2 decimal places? 0.89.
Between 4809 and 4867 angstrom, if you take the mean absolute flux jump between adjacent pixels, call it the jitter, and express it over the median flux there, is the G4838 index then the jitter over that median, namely 0.045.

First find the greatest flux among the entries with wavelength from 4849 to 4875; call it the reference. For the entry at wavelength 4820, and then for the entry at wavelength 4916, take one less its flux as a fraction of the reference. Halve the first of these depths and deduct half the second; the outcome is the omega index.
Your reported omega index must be 0.03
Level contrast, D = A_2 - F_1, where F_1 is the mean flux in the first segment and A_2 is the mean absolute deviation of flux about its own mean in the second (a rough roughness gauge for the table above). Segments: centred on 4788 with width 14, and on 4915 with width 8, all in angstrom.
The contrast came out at -20.3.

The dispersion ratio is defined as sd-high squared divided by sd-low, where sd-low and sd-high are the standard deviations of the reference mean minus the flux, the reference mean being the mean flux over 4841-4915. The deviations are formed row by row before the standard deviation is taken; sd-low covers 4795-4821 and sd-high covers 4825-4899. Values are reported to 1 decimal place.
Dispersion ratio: 2.3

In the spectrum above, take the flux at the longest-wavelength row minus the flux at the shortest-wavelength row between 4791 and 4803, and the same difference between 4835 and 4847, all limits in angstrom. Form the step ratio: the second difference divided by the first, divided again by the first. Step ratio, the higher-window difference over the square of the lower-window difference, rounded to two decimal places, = -0.12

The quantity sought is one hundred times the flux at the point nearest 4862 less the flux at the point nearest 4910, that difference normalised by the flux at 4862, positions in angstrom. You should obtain -39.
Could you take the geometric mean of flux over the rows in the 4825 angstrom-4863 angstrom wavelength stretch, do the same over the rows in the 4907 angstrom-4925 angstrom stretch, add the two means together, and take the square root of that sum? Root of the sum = 6.355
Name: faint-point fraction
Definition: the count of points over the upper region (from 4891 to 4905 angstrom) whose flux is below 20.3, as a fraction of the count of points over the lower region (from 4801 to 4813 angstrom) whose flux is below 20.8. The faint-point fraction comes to 0.7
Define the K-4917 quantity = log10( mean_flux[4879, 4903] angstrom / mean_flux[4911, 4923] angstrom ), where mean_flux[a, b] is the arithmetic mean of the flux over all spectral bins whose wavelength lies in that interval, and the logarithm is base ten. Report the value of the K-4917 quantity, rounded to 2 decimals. -0.02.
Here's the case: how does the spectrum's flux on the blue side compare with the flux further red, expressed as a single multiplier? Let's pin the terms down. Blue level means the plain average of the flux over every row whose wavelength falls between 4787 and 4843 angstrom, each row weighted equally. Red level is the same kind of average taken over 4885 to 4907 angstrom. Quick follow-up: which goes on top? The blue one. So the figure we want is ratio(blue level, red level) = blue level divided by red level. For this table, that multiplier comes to 1.03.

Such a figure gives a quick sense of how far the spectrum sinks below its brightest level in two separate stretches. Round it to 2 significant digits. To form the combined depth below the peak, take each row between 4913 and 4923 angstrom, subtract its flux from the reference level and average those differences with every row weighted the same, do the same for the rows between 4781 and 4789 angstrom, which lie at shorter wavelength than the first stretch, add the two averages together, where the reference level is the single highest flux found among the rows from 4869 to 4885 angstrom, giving 1.5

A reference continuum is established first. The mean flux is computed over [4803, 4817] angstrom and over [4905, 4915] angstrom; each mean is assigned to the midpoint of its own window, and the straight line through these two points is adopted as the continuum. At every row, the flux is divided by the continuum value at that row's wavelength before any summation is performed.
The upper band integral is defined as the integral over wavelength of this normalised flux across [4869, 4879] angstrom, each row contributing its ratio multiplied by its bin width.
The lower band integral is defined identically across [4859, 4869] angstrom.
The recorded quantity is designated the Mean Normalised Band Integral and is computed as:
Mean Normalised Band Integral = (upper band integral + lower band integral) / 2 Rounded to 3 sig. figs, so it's 8.86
